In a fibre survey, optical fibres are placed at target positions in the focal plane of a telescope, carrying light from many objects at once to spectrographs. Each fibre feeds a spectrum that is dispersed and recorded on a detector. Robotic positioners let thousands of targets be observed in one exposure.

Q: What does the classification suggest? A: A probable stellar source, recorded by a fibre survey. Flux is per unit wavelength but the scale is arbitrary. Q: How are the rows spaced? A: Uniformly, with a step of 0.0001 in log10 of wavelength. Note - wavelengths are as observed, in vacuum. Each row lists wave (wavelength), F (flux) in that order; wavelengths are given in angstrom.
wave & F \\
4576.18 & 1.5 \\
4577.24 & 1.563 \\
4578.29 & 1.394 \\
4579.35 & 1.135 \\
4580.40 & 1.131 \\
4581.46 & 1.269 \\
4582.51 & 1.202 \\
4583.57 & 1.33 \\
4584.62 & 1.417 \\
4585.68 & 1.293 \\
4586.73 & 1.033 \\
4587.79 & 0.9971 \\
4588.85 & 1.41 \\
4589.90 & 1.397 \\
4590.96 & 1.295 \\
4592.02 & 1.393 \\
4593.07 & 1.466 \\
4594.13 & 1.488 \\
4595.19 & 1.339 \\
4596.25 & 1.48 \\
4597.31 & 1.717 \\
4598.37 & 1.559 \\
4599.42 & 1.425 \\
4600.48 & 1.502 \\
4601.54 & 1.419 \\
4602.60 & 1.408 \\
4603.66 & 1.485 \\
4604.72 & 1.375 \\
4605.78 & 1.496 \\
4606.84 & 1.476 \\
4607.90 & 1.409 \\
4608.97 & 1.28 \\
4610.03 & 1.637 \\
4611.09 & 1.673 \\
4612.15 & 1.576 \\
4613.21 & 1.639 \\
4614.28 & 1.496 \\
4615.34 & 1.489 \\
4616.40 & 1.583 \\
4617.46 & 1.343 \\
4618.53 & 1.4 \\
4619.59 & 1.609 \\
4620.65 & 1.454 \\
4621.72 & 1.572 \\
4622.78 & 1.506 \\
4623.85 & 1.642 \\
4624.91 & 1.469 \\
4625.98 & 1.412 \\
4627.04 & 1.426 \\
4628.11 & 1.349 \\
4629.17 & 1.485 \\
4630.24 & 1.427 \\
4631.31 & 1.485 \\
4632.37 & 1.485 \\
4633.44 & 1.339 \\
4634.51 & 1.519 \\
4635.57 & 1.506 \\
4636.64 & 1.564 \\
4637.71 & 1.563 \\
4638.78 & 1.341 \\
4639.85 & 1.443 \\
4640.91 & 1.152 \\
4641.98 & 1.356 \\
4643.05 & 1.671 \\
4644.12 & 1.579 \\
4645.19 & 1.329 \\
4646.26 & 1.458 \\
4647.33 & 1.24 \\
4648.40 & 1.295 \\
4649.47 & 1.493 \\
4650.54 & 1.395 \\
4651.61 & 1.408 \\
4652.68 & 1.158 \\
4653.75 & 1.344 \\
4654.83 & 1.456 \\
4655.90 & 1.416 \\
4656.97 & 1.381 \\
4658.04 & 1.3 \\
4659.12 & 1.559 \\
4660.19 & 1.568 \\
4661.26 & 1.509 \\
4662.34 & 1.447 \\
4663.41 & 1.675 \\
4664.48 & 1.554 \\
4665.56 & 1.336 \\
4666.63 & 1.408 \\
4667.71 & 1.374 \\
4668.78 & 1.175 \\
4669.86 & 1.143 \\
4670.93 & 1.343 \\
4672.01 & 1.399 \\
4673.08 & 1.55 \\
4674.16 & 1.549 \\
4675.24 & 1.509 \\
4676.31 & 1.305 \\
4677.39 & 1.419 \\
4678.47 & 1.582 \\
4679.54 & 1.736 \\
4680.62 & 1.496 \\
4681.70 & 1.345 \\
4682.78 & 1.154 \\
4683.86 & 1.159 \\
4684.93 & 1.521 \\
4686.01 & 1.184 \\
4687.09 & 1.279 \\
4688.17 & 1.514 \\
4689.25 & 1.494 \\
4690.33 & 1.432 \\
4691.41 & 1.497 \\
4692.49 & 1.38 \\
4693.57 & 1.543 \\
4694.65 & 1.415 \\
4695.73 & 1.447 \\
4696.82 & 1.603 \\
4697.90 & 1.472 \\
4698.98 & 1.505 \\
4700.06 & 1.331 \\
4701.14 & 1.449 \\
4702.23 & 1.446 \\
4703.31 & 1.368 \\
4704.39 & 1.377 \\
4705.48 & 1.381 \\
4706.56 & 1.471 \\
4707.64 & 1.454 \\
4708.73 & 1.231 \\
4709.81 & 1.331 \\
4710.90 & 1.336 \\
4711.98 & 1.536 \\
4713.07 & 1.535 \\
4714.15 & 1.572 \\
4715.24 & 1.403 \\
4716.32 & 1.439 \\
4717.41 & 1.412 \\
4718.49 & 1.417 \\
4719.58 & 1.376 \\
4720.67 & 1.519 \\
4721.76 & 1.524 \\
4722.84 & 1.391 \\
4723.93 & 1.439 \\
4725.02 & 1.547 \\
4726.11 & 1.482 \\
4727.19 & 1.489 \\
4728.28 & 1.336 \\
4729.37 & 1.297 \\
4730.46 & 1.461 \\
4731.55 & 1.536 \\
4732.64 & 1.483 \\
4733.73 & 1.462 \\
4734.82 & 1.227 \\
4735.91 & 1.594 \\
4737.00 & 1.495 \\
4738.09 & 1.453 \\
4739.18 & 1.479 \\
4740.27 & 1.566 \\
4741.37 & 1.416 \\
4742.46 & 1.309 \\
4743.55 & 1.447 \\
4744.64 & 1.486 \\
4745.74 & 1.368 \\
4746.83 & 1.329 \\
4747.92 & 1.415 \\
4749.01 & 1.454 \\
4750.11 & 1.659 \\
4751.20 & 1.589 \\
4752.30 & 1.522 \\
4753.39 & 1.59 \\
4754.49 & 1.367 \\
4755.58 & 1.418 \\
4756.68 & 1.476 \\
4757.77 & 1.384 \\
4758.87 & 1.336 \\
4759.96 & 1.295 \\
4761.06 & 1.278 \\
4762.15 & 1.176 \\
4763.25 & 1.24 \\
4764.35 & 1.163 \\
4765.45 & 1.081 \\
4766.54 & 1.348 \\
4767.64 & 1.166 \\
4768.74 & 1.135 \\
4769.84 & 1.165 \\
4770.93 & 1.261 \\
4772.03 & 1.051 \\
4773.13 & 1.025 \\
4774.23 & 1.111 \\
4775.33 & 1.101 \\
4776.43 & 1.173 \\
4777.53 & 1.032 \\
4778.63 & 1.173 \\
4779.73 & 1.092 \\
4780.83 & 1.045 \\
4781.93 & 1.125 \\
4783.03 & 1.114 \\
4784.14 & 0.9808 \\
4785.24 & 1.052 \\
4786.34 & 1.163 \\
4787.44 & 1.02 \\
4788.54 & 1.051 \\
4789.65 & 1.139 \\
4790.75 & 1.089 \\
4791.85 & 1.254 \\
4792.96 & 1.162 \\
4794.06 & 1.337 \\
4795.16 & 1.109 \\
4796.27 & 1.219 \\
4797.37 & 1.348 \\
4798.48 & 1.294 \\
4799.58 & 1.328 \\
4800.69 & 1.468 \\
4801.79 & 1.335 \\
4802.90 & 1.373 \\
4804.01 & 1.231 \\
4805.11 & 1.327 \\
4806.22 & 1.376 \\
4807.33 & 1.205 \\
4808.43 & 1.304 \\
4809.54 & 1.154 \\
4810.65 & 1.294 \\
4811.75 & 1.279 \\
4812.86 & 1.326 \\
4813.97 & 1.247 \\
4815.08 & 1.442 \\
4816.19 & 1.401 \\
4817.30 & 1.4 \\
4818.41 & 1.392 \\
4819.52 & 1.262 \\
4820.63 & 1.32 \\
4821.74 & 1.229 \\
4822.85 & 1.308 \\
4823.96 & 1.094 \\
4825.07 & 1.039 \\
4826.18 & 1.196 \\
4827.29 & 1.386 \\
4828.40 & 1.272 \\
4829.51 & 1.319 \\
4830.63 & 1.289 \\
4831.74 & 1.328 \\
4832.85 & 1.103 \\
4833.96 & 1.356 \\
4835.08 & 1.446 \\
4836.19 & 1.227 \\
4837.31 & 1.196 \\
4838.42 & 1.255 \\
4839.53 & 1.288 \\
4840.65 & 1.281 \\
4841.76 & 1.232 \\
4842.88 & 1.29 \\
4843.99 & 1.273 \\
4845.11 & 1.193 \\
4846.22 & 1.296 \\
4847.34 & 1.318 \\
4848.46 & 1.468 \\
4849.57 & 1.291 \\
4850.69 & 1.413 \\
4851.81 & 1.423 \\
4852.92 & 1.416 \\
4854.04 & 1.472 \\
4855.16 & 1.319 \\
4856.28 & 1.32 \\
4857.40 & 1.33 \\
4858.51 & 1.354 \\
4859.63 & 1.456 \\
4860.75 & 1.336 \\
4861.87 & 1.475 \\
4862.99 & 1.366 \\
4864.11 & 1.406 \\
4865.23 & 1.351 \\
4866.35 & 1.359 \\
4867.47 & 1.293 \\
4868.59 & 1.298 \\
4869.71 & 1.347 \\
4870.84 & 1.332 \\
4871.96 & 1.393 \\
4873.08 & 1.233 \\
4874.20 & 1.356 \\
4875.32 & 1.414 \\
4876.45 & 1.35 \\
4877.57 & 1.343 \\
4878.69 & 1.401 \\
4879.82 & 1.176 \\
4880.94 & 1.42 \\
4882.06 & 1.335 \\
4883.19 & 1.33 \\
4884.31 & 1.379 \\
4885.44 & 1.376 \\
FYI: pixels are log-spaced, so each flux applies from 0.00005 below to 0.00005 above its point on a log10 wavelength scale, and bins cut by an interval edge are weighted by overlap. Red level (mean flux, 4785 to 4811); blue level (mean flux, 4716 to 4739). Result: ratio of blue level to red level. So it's 1.17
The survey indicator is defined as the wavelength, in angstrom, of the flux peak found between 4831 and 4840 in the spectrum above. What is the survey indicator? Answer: 4835.08 angstrom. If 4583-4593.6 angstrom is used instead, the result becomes 4593.07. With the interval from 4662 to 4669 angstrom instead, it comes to 4663.41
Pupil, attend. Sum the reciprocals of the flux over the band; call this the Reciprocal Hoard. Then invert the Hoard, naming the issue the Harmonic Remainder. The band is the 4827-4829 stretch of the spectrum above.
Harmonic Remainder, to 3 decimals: 0.663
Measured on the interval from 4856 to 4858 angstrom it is 0.662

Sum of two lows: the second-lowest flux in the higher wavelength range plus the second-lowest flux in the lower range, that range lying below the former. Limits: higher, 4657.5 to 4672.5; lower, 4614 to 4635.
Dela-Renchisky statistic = 2.52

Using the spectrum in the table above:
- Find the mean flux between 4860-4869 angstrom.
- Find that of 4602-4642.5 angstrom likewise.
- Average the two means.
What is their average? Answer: 1.42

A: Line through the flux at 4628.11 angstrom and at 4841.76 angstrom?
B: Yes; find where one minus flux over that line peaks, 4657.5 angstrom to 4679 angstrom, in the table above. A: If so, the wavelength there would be 4669.86 angstrom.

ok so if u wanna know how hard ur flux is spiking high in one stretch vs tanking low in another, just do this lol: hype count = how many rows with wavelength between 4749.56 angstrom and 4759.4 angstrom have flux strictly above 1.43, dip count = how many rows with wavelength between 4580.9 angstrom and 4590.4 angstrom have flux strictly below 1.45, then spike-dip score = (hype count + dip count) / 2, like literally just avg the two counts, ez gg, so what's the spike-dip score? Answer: 7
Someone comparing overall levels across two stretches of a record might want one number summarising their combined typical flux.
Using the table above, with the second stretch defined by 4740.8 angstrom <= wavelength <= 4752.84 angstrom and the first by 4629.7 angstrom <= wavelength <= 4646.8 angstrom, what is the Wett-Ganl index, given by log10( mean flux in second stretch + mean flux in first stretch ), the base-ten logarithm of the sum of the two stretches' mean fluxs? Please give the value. 0.46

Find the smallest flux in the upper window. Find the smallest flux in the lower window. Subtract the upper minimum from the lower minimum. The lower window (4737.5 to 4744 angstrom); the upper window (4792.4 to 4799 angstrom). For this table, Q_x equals 0.20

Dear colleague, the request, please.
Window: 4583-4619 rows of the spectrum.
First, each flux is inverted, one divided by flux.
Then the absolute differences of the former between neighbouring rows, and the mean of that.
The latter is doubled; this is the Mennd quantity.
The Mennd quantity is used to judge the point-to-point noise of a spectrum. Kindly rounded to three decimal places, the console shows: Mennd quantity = 0.121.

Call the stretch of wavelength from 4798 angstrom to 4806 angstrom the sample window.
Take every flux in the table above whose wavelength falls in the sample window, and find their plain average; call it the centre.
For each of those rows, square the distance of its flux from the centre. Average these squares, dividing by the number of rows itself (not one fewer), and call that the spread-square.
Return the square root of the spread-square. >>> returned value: 0.067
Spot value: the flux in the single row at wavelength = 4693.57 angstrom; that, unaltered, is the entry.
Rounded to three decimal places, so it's 1.543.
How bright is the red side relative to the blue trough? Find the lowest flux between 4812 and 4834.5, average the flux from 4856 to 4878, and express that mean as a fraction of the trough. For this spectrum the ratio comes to 1.3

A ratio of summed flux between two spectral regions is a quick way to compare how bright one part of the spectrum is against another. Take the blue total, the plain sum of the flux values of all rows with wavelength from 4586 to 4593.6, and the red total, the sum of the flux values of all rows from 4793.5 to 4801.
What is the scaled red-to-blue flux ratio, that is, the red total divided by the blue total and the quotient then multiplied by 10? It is 10.1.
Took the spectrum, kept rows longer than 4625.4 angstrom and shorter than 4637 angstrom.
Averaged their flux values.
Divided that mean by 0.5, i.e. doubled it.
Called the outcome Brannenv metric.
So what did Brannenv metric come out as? 2.91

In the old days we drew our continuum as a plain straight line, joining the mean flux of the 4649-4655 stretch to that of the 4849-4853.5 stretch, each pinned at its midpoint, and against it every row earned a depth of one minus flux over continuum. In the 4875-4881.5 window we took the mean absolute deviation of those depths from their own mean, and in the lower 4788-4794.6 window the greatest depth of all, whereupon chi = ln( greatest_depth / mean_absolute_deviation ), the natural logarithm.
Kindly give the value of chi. 1.7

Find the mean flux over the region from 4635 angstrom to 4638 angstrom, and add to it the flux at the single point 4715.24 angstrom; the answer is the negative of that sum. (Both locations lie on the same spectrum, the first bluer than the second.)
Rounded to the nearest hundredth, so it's -2.95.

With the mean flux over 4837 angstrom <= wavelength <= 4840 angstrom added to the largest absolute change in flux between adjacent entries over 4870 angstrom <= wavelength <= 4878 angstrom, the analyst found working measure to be 1.41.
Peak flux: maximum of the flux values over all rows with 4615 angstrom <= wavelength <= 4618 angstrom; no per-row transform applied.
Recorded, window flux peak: 1.583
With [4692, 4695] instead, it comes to 1.543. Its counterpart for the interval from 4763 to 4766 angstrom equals 1.24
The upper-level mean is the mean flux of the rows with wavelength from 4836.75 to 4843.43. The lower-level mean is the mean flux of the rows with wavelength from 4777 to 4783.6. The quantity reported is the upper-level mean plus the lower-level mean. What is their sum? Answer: 2.35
